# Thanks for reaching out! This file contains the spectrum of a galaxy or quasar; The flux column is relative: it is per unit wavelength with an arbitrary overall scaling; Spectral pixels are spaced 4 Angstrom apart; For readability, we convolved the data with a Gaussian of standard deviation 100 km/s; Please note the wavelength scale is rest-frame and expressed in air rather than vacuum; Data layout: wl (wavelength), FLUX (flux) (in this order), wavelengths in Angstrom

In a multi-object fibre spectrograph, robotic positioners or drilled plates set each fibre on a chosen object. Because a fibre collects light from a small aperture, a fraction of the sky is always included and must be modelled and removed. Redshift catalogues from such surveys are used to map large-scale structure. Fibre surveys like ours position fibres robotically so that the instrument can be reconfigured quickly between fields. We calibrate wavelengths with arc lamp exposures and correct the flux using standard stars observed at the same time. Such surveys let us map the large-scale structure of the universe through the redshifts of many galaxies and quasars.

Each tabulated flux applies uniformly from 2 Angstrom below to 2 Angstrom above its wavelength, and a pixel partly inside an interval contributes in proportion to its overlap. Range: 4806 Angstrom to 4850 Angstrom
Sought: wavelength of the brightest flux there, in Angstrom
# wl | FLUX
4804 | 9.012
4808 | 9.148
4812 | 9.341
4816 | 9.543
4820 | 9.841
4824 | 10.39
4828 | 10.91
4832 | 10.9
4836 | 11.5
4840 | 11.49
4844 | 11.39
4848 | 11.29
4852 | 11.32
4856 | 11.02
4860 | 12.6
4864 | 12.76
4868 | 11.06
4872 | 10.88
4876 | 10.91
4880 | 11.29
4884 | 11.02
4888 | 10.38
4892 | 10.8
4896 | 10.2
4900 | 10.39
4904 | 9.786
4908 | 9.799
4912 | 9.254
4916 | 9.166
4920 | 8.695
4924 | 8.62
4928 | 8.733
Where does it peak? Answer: 4836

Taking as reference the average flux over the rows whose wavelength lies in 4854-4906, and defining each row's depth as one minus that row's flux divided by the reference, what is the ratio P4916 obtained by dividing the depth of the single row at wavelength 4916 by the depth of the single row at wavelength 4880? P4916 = -7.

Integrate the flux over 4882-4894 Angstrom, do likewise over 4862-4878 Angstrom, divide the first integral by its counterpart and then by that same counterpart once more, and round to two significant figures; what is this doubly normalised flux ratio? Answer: 0.0039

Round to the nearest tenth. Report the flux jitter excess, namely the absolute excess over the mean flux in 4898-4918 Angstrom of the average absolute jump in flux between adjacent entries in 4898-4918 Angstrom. 9.4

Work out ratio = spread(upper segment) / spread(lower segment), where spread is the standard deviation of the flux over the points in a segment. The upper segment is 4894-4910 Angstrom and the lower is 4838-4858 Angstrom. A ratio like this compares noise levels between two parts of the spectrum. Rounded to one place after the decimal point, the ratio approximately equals 1.7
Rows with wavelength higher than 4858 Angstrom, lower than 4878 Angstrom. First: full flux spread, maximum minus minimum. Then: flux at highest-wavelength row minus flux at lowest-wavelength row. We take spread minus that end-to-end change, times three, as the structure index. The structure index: 11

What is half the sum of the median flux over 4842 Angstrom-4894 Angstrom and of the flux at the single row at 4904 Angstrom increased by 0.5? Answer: 10.7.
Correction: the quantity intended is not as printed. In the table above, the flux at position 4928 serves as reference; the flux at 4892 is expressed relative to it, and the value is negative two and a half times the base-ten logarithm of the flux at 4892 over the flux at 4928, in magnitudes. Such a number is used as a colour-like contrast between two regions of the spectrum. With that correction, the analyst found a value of -0.23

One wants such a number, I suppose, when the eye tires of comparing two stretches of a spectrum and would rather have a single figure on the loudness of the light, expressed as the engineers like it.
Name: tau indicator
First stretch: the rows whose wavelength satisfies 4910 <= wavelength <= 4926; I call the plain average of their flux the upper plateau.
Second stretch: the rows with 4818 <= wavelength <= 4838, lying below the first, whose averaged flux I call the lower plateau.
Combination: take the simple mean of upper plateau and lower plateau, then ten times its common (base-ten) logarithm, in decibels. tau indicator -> 9.9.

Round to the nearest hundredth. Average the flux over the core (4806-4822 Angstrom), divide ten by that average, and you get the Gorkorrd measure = 1.06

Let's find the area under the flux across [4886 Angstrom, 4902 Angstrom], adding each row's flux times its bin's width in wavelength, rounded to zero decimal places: 167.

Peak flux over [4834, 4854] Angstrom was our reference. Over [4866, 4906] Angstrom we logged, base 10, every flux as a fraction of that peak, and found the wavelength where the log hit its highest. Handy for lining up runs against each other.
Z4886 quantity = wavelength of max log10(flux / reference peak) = 4880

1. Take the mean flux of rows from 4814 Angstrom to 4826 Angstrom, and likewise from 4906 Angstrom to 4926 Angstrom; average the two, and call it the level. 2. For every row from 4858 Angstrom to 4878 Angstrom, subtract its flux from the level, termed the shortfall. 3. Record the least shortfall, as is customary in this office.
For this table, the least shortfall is -3.2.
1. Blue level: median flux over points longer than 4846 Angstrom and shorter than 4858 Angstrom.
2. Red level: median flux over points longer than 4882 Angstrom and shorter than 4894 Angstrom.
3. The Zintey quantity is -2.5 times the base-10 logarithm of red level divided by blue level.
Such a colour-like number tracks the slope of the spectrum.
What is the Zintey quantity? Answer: 0.05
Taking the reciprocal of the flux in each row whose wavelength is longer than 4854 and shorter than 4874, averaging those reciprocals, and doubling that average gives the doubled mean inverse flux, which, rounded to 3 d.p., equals 0.172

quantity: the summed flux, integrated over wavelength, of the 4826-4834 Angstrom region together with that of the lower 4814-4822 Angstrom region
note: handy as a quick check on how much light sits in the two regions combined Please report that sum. 165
